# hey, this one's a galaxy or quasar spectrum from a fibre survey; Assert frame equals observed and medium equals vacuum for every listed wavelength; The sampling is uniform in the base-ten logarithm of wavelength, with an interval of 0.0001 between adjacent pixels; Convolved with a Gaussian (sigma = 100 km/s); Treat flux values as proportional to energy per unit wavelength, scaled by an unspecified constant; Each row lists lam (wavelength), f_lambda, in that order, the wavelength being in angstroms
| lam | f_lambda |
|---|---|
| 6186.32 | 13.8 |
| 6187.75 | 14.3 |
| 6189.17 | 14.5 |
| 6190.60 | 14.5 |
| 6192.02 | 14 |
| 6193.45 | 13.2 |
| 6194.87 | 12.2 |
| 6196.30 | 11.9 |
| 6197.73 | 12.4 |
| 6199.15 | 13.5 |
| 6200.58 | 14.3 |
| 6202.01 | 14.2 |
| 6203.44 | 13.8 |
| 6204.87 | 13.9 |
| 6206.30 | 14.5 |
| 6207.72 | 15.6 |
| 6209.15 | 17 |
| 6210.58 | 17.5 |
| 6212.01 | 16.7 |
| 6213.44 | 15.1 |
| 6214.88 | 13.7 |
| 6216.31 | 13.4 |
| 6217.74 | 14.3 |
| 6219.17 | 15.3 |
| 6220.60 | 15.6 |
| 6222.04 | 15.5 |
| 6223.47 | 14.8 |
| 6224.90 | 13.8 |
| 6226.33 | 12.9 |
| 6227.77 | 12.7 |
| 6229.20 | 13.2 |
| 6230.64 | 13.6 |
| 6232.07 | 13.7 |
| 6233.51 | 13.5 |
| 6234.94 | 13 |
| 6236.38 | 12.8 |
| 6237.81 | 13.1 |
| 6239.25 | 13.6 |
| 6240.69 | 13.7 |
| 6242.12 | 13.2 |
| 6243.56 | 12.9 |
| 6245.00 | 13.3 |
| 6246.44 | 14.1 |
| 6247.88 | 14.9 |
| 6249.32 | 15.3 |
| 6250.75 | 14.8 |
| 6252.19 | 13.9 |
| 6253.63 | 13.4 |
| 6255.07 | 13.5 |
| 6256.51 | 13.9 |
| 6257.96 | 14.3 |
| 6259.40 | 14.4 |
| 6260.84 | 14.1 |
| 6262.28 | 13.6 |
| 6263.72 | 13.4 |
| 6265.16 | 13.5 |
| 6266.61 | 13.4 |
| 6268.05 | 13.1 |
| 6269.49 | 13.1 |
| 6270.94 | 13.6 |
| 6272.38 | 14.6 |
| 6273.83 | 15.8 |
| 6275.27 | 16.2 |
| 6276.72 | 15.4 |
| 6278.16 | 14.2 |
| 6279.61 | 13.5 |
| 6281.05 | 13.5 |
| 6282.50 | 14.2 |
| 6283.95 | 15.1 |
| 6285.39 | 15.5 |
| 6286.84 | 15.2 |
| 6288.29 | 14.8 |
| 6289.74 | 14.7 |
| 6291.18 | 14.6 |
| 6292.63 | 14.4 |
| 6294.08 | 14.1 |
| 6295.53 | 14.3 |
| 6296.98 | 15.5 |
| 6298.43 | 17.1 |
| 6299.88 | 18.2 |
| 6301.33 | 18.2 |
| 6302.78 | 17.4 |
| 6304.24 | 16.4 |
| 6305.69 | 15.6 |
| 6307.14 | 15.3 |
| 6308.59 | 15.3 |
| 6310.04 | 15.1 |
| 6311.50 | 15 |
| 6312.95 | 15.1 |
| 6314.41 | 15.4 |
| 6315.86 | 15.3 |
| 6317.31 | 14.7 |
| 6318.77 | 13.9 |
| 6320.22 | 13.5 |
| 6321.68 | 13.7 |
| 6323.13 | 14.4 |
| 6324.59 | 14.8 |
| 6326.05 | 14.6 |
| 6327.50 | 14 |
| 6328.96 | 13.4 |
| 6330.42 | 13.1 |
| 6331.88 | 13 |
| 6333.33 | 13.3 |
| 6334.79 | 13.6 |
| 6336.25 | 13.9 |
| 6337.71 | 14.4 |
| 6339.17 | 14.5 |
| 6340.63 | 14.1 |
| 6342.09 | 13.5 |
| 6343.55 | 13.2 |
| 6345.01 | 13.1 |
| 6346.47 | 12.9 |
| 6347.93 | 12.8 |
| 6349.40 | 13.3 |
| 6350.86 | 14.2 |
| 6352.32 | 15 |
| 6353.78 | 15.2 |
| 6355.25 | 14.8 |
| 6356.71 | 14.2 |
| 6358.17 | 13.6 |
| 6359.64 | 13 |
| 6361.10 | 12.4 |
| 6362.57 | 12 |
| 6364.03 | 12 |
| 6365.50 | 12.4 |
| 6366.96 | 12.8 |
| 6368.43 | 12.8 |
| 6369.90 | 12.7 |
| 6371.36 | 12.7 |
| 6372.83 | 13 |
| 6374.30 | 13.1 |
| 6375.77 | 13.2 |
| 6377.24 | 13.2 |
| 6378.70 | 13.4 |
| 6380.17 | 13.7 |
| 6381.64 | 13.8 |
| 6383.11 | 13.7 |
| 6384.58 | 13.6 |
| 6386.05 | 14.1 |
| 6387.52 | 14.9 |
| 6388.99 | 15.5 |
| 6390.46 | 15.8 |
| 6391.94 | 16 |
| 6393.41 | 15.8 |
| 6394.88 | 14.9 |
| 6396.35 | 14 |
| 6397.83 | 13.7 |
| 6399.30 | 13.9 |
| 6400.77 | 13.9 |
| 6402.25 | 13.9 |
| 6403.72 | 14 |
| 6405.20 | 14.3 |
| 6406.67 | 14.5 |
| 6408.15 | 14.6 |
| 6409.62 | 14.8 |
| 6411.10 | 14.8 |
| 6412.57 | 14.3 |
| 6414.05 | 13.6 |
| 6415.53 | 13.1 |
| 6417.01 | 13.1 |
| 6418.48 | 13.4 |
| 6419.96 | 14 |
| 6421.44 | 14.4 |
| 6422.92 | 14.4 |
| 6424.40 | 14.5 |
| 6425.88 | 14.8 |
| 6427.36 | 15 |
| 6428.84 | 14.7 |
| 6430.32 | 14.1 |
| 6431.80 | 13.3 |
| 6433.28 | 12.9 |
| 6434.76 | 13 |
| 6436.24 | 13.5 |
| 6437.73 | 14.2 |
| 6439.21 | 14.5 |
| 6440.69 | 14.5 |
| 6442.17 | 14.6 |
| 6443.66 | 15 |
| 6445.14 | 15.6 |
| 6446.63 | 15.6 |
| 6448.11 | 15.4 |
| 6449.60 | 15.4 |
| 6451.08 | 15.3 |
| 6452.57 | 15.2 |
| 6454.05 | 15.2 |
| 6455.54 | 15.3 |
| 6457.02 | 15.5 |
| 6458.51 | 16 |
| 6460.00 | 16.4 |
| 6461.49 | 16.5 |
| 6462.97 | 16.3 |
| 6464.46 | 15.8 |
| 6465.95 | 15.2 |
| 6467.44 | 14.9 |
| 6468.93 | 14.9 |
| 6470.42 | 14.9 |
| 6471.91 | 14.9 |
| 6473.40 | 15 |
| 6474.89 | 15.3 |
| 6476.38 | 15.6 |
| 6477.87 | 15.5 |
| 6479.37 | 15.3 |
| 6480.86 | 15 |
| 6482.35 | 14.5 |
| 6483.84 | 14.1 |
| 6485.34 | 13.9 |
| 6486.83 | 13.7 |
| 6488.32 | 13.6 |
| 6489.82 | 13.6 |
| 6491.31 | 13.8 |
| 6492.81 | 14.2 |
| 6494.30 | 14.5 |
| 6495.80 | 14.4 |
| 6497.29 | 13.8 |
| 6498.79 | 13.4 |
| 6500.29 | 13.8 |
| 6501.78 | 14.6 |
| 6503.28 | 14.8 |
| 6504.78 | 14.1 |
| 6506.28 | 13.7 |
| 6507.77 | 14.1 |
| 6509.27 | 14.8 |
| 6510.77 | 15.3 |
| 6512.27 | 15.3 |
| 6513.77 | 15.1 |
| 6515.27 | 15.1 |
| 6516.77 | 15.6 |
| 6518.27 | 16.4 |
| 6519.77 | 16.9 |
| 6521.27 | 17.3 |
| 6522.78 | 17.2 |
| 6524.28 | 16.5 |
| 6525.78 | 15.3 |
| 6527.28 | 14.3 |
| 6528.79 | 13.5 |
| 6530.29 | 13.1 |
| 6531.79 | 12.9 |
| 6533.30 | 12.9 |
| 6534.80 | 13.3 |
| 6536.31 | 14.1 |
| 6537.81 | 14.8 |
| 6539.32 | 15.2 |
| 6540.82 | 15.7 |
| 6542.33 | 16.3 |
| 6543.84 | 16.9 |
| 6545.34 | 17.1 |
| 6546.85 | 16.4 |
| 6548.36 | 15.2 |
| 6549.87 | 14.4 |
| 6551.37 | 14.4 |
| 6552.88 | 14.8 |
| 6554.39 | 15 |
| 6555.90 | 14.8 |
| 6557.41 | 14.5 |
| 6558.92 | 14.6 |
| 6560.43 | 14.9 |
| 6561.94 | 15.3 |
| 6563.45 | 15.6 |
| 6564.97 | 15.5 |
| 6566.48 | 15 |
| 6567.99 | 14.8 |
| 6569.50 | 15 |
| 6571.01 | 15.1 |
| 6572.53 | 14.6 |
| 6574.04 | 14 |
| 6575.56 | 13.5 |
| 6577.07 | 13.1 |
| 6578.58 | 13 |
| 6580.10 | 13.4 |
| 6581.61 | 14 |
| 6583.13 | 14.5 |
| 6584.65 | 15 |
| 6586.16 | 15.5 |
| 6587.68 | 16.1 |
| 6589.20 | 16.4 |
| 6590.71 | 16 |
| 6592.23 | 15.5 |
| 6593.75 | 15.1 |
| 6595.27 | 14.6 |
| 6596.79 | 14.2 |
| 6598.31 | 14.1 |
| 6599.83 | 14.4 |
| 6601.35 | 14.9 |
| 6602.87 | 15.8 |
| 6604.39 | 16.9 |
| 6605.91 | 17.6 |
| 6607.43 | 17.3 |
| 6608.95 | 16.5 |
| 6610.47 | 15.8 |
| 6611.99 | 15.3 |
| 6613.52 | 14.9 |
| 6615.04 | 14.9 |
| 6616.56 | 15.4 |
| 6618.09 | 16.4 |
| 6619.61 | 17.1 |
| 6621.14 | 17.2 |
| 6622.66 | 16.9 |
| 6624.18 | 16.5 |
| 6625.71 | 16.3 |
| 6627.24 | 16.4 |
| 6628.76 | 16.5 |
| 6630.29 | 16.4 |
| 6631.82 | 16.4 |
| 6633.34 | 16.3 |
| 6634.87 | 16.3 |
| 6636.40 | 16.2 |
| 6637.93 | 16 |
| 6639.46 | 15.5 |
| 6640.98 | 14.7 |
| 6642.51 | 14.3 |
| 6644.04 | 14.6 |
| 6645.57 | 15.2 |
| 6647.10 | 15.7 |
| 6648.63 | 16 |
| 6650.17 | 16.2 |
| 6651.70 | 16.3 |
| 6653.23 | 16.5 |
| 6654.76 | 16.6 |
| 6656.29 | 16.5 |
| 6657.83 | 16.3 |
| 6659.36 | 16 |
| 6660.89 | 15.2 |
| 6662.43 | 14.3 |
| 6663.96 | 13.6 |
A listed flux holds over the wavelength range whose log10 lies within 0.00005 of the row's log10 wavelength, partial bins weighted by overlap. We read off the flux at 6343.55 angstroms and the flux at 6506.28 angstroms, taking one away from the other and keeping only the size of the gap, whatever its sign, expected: 0.50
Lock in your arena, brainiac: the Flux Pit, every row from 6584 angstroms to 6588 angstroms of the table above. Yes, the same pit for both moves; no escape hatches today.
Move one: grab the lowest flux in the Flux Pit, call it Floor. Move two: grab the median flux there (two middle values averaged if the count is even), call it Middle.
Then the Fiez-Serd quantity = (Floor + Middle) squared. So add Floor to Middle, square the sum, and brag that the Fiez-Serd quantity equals 930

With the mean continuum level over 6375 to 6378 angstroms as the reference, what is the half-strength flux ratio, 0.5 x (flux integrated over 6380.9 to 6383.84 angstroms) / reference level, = 1.53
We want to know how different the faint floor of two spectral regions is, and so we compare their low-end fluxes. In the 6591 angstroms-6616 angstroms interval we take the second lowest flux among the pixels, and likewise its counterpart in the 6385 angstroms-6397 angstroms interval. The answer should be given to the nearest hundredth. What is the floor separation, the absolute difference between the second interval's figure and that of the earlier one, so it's 0.10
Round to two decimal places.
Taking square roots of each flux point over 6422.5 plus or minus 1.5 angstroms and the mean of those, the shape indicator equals 3.79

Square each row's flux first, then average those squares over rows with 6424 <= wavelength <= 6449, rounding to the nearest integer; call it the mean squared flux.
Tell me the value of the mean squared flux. 209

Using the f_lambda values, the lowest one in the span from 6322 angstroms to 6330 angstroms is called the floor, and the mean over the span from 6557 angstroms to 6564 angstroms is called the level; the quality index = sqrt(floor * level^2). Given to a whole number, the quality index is 55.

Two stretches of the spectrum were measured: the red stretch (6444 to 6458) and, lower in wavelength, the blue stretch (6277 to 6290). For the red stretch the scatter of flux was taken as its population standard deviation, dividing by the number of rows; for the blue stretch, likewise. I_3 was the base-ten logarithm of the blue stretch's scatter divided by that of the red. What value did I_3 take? 0.67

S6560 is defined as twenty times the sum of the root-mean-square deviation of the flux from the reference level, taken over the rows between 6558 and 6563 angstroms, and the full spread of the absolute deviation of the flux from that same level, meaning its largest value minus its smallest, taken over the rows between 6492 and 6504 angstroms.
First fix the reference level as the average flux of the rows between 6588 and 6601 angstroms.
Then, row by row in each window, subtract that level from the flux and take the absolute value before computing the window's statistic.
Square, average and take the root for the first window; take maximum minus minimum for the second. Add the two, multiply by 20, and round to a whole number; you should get 34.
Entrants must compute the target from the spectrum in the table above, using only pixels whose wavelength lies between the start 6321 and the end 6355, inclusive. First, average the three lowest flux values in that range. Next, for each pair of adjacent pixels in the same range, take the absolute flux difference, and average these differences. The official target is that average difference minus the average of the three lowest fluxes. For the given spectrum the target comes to -12.5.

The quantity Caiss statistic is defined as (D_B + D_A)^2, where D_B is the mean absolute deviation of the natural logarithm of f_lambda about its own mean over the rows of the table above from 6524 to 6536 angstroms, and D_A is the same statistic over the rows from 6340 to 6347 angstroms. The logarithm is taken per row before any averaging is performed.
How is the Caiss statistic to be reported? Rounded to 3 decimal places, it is 0.010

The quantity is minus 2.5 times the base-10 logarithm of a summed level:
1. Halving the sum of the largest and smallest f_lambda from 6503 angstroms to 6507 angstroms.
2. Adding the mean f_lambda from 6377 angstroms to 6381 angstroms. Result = -3.61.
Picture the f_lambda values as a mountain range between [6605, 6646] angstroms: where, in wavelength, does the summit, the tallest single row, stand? 6605.91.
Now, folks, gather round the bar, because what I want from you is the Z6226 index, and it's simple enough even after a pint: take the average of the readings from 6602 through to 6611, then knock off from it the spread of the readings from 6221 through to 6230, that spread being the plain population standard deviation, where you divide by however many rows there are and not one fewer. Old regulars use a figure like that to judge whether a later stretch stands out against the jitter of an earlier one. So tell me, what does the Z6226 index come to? 15.6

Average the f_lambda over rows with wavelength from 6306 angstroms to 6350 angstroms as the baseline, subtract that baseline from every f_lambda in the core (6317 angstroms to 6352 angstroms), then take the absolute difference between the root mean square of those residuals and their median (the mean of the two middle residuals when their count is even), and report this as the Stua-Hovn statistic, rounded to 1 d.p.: 1.1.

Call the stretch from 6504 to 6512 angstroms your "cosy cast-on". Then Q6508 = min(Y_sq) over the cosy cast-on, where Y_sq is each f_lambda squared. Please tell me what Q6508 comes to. 188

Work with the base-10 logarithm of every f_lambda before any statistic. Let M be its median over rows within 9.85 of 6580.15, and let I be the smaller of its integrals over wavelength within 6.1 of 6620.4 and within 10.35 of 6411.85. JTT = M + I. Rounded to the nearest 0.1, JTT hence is 16.0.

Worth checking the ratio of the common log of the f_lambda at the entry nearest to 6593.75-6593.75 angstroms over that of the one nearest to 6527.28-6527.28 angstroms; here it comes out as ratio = 1.02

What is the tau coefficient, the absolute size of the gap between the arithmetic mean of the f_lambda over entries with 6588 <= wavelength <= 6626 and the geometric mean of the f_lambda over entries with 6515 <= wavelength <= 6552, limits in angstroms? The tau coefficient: 0.67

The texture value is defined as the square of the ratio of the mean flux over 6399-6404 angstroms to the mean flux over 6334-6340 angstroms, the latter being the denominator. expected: 0.98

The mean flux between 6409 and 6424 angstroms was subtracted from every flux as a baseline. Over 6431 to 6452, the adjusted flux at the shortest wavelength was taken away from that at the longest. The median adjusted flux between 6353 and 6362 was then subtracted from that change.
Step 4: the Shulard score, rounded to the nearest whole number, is 2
